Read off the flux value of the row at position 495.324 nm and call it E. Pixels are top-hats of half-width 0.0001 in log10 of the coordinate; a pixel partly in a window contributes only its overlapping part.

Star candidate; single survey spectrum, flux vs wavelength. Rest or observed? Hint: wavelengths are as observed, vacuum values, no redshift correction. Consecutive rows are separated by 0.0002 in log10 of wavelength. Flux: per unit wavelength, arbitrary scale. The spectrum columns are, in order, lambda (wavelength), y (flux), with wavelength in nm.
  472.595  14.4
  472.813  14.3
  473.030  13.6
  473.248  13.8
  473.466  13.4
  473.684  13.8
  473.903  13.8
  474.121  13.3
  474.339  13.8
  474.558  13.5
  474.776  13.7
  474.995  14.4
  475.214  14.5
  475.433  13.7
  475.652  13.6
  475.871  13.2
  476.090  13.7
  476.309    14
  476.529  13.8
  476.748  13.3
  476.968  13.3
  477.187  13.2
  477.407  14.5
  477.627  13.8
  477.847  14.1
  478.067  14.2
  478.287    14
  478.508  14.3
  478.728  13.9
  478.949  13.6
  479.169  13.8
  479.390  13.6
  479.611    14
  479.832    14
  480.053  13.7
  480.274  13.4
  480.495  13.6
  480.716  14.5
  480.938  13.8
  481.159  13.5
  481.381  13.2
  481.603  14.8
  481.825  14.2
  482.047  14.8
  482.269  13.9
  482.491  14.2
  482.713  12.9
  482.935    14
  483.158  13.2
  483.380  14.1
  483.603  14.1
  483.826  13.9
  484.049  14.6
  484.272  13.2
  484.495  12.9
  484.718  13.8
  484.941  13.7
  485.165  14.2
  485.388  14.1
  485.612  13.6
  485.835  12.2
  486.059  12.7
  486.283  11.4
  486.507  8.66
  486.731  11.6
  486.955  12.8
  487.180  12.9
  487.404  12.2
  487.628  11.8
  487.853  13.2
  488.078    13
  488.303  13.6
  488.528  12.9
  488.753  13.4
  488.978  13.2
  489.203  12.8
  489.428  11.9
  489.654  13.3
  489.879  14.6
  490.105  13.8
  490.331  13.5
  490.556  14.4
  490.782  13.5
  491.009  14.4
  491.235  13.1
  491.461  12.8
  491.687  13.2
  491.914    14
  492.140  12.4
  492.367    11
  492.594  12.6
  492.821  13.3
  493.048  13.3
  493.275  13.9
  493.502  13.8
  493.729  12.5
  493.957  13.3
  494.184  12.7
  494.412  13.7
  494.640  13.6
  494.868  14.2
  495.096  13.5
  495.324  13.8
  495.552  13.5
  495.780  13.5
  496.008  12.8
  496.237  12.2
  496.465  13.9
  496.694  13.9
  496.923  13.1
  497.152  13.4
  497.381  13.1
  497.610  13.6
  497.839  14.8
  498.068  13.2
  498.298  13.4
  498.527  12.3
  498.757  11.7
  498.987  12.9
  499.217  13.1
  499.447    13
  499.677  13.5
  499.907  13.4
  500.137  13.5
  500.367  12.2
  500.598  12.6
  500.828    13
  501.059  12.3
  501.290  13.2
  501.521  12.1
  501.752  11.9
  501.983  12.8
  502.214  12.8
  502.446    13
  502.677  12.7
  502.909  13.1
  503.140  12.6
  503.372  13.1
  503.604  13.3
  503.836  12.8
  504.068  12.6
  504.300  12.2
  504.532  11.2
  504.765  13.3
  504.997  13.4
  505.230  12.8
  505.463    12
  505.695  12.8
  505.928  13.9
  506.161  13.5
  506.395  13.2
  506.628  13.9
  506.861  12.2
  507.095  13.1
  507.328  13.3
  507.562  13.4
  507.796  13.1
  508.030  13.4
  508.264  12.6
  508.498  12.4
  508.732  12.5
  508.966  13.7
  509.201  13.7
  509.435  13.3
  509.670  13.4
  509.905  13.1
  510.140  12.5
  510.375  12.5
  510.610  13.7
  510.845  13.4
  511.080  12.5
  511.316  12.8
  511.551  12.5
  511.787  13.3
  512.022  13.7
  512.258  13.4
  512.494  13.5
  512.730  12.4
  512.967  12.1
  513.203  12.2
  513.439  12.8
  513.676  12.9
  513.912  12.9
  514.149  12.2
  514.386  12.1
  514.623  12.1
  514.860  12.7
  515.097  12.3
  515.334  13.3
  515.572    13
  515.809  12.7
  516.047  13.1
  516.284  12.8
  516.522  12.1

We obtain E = 13.8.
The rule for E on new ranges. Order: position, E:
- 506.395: 13.2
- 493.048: 13.3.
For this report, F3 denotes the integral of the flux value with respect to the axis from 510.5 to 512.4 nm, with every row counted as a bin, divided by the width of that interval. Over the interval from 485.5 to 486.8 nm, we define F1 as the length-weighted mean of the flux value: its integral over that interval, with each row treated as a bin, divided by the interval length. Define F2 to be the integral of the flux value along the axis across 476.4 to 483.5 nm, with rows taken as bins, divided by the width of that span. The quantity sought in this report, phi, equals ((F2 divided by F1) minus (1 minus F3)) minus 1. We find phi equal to 12.4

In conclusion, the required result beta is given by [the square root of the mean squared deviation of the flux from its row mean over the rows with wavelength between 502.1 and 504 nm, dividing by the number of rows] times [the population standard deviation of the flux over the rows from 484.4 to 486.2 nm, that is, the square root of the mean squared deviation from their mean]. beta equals 0.149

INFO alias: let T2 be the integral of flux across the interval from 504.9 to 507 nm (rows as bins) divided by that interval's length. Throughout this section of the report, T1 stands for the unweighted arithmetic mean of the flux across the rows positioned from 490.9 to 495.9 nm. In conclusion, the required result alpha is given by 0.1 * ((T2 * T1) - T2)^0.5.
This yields 1.27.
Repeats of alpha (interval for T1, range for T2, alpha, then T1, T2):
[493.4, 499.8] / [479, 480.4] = 1.30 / 13.3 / 13.7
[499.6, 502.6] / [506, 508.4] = 1.25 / 12.8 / 13.2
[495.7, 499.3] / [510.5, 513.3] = 1.26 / 13.2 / 13.0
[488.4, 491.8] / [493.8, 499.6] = 1.28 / 13.4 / 13.3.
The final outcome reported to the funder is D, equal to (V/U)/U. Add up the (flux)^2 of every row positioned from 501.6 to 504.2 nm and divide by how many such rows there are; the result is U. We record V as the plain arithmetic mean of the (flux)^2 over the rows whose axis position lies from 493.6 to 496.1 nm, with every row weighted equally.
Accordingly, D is 0.0067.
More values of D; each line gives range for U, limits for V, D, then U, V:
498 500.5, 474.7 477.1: 0.0067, 167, 189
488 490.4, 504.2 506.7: 0.0054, 177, 168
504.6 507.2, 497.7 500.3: 0.0059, 172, 174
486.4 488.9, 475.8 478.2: 0.0079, 155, 189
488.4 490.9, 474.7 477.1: 0.0058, 180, 189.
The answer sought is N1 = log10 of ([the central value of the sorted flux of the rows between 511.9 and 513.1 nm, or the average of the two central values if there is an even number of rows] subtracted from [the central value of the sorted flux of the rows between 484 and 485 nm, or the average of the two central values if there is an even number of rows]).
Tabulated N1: -0.5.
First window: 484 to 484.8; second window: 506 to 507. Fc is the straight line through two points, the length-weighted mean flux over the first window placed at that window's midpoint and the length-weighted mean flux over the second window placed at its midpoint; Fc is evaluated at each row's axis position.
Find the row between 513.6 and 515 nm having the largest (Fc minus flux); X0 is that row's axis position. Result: 514.386 nm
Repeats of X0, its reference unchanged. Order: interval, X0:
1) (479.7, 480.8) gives 480.274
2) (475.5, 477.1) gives 475.871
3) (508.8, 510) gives 509.905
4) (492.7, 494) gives 493.729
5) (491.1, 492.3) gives 492.140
